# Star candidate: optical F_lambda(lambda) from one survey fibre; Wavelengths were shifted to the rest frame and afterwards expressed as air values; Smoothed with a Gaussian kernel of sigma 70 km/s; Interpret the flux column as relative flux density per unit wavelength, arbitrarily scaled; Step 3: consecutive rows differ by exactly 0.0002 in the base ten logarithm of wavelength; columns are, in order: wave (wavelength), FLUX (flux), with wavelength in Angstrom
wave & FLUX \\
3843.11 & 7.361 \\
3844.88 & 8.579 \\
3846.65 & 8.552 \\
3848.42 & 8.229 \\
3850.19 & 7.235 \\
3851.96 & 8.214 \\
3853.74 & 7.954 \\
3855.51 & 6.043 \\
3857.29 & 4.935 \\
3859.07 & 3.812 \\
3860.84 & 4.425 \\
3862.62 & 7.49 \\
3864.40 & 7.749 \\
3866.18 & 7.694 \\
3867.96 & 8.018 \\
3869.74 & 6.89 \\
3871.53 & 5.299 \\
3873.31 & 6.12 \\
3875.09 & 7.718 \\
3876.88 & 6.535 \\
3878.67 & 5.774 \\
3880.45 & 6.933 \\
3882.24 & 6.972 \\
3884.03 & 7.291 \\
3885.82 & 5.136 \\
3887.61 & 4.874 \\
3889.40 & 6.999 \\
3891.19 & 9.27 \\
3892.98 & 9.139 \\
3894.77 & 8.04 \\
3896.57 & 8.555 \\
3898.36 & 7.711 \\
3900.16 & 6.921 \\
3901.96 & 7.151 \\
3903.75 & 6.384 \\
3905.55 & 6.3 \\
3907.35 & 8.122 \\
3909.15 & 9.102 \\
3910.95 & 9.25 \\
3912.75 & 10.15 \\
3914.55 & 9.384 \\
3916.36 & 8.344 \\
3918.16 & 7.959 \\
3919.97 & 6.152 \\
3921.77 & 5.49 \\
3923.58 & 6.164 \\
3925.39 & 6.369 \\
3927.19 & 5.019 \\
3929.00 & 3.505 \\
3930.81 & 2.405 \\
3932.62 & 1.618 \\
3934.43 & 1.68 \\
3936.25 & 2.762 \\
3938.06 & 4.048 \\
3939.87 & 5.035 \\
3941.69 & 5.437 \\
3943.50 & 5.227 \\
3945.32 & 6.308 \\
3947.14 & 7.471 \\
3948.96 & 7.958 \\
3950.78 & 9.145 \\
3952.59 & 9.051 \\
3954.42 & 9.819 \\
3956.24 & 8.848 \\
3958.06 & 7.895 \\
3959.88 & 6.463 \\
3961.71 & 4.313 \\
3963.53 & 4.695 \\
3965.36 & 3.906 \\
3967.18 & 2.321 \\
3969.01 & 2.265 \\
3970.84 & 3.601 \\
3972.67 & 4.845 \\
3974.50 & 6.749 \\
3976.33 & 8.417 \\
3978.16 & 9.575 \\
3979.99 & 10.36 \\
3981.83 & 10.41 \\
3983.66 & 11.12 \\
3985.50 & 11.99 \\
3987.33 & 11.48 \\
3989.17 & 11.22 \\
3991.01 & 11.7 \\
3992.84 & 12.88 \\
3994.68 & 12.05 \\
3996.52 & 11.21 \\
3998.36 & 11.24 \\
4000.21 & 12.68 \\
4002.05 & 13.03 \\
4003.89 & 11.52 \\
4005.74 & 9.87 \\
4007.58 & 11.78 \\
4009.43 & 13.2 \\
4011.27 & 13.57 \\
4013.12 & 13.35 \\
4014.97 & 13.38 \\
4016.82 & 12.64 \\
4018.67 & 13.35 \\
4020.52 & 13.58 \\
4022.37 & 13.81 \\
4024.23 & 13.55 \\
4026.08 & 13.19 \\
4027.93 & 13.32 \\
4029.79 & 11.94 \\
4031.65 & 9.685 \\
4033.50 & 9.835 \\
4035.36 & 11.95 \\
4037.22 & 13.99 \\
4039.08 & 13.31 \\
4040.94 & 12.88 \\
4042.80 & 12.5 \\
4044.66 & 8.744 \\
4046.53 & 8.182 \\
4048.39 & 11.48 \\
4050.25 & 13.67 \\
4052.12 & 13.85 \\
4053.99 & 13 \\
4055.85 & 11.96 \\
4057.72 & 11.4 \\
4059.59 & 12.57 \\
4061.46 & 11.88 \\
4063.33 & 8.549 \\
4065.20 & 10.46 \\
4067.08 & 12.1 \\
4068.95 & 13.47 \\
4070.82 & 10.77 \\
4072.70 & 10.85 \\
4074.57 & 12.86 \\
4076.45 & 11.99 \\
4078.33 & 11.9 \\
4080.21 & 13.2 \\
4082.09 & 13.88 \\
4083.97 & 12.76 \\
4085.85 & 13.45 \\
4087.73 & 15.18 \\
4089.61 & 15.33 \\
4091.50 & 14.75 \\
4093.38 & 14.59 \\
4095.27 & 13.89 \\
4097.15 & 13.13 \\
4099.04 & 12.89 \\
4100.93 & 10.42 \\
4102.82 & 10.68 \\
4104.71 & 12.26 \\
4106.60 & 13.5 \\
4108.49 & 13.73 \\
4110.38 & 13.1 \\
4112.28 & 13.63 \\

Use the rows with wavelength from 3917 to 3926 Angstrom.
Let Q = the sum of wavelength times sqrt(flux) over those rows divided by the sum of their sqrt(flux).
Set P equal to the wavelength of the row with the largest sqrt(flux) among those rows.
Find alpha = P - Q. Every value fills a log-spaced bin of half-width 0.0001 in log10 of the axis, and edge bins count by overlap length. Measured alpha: -3.5 Angstrom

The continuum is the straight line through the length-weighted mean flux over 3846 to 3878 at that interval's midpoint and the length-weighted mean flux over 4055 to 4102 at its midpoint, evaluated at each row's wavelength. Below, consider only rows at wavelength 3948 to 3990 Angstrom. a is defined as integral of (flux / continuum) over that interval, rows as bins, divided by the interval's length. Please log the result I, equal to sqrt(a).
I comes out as 0.89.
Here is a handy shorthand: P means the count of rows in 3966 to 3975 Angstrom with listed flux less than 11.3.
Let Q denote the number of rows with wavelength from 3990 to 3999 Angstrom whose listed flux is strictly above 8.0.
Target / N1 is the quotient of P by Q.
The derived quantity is 1.0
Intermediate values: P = 5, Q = 5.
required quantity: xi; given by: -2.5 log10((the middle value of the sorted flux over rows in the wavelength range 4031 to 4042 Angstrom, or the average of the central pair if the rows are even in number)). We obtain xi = -2.7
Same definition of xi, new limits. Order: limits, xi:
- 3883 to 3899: -2.2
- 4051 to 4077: -2.7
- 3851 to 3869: -2.2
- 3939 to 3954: -2.1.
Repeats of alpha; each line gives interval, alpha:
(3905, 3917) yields 1.6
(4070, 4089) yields 8.2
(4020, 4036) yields -5.3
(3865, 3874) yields -1.6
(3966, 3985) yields 6.9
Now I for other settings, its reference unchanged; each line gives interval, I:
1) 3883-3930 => 0.95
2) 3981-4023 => 1.08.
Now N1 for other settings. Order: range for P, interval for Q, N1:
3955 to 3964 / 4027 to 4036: 1.0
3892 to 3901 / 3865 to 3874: 5.0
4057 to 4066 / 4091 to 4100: 0.4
